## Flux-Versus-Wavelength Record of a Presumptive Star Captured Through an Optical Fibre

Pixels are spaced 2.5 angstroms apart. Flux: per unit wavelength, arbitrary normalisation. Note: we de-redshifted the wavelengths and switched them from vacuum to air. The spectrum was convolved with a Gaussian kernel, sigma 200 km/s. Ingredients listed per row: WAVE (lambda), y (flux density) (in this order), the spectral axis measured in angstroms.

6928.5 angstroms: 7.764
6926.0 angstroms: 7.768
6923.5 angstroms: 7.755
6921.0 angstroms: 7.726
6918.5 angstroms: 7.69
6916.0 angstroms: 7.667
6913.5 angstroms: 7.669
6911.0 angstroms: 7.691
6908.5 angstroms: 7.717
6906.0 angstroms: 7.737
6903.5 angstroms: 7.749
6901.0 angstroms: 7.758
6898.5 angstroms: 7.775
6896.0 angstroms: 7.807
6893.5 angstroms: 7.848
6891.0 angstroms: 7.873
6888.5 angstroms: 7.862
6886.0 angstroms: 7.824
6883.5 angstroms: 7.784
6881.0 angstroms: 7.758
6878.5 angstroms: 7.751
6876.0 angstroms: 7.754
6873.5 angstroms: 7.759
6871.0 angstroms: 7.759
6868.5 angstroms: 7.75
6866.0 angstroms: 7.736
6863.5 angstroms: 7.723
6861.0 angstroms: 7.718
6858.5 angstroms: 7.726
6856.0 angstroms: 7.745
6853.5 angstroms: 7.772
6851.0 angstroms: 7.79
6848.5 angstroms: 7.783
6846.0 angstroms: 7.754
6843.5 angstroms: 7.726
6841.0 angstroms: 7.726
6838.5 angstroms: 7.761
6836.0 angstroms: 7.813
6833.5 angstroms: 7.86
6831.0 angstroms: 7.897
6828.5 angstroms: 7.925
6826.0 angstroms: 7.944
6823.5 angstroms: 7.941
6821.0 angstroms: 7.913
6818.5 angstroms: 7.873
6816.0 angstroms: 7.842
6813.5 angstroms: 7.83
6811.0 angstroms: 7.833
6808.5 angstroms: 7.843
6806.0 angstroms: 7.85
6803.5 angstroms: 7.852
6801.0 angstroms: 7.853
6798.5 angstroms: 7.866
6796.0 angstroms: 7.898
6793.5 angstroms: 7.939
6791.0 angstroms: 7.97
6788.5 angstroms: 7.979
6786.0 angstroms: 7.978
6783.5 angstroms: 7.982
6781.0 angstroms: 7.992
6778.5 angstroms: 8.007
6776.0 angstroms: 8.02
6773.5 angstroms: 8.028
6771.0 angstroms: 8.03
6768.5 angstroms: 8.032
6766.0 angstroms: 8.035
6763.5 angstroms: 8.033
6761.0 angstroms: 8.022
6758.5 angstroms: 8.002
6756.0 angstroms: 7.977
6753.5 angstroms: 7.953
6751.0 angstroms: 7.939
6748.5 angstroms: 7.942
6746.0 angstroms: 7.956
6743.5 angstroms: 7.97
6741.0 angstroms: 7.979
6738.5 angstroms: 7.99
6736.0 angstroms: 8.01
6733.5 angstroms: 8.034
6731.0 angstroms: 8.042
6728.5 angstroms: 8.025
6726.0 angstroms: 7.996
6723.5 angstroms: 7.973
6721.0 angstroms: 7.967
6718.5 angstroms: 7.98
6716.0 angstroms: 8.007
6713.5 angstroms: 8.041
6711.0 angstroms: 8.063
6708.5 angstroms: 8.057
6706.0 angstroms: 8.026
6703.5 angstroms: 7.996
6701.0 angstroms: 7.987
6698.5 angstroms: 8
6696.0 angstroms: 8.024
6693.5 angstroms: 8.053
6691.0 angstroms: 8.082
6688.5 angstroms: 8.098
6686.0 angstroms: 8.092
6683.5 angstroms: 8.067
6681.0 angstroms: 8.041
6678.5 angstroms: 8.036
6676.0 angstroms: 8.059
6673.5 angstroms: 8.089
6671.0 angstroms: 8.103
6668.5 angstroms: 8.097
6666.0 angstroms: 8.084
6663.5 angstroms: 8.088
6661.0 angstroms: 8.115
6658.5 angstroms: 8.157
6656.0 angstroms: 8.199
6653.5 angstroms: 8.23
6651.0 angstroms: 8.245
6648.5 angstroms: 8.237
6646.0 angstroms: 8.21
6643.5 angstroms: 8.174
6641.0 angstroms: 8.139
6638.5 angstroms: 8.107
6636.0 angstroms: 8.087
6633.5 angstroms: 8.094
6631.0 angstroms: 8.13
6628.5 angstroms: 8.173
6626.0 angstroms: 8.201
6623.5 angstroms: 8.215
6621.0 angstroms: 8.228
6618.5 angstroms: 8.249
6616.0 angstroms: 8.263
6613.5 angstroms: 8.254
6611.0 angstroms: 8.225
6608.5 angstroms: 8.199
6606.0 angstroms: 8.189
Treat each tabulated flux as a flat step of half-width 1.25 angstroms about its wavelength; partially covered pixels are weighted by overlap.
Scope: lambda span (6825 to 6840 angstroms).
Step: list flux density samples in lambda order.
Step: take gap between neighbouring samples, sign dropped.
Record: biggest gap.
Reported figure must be 0.052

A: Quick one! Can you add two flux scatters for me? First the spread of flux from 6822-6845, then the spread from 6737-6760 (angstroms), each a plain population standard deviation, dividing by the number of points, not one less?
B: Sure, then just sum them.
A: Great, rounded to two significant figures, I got 0.11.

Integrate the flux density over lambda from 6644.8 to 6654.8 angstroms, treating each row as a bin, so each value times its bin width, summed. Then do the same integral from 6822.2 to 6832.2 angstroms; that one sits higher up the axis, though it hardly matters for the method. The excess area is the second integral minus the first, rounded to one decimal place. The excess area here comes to -3.0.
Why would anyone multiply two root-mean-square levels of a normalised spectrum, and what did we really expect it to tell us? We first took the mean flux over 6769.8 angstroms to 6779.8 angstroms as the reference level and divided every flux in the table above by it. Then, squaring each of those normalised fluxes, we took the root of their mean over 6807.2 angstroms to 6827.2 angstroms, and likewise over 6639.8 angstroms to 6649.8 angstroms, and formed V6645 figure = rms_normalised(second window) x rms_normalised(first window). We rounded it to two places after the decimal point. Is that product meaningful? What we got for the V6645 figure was 1.00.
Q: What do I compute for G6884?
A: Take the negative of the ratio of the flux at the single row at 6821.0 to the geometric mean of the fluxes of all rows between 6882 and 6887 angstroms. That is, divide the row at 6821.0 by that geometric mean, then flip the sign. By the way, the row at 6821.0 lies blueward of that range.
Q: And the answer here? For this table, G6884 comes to -1.014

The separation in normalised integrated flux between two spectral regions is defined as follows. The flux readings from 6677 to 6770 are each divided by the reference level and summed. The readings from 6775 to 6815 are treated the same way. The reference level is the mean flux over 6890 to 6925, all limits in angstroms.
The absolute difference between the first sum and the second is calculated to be 21.9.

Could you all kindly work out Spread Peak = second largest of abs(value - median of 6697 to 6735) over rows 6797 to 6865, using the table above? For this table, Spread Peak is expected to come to 0.28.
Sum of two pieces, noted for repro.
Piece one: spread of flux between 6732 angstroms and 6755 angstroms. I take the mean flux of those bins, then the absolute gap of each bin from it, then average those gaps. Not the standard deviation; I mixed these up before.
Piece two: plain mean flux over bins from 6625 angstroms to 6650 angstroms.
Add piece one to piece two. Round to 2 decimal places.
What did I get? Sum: 8.18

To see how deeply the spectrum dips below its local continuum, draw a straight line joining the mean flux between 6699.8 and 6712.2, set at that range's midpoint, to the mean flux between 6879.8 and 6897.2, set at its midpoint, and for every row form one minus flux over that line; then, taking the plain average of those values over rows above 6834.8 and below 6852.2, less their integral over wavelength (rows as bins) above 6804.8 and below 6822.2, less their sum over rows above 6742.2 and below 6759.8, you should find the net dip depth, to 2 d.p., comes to -0.11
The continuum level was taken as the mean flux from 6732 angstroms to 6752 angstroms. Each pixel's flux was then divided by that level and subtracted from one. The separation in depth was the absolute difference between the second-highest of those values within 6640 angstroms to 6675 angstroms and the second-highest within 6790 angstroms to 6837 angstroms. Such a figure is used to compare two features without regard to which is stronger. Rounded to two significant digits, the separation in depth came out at 0.032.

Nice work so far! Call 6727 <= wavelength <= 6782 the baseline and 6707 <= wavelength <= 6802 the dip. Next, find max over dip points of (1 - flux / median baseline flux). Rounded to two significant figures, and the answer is 0.019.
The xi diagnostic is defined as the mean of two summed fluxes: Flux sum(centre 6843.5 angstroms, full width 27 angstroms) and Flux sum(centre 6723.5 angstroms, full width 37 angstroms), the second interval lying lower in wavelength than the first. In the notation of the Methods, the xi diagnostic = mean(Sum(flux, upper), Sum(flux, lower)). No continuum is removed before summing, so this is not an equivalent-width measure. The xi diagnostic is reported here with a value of 103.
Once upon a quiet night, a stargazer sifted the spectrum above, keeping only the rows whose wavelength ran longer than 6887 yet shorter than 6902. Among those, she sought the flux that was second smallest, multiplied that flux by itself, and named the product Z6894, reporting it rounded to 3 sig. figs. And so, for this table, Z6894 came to 60.5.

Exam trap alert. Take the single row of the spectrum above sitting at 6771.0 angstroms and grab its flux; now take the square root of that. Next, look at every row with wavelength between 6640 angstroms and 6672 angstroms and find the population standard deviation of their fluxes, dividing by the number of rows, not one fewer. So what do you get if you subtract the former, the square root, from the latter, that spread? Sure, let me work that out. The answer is -2.78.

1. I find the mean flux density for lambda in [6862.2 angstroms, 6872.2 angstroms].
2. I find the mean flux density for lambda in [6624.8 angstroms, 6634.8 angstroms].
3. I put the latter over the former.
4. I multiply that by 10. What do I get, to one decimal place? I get 10.5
